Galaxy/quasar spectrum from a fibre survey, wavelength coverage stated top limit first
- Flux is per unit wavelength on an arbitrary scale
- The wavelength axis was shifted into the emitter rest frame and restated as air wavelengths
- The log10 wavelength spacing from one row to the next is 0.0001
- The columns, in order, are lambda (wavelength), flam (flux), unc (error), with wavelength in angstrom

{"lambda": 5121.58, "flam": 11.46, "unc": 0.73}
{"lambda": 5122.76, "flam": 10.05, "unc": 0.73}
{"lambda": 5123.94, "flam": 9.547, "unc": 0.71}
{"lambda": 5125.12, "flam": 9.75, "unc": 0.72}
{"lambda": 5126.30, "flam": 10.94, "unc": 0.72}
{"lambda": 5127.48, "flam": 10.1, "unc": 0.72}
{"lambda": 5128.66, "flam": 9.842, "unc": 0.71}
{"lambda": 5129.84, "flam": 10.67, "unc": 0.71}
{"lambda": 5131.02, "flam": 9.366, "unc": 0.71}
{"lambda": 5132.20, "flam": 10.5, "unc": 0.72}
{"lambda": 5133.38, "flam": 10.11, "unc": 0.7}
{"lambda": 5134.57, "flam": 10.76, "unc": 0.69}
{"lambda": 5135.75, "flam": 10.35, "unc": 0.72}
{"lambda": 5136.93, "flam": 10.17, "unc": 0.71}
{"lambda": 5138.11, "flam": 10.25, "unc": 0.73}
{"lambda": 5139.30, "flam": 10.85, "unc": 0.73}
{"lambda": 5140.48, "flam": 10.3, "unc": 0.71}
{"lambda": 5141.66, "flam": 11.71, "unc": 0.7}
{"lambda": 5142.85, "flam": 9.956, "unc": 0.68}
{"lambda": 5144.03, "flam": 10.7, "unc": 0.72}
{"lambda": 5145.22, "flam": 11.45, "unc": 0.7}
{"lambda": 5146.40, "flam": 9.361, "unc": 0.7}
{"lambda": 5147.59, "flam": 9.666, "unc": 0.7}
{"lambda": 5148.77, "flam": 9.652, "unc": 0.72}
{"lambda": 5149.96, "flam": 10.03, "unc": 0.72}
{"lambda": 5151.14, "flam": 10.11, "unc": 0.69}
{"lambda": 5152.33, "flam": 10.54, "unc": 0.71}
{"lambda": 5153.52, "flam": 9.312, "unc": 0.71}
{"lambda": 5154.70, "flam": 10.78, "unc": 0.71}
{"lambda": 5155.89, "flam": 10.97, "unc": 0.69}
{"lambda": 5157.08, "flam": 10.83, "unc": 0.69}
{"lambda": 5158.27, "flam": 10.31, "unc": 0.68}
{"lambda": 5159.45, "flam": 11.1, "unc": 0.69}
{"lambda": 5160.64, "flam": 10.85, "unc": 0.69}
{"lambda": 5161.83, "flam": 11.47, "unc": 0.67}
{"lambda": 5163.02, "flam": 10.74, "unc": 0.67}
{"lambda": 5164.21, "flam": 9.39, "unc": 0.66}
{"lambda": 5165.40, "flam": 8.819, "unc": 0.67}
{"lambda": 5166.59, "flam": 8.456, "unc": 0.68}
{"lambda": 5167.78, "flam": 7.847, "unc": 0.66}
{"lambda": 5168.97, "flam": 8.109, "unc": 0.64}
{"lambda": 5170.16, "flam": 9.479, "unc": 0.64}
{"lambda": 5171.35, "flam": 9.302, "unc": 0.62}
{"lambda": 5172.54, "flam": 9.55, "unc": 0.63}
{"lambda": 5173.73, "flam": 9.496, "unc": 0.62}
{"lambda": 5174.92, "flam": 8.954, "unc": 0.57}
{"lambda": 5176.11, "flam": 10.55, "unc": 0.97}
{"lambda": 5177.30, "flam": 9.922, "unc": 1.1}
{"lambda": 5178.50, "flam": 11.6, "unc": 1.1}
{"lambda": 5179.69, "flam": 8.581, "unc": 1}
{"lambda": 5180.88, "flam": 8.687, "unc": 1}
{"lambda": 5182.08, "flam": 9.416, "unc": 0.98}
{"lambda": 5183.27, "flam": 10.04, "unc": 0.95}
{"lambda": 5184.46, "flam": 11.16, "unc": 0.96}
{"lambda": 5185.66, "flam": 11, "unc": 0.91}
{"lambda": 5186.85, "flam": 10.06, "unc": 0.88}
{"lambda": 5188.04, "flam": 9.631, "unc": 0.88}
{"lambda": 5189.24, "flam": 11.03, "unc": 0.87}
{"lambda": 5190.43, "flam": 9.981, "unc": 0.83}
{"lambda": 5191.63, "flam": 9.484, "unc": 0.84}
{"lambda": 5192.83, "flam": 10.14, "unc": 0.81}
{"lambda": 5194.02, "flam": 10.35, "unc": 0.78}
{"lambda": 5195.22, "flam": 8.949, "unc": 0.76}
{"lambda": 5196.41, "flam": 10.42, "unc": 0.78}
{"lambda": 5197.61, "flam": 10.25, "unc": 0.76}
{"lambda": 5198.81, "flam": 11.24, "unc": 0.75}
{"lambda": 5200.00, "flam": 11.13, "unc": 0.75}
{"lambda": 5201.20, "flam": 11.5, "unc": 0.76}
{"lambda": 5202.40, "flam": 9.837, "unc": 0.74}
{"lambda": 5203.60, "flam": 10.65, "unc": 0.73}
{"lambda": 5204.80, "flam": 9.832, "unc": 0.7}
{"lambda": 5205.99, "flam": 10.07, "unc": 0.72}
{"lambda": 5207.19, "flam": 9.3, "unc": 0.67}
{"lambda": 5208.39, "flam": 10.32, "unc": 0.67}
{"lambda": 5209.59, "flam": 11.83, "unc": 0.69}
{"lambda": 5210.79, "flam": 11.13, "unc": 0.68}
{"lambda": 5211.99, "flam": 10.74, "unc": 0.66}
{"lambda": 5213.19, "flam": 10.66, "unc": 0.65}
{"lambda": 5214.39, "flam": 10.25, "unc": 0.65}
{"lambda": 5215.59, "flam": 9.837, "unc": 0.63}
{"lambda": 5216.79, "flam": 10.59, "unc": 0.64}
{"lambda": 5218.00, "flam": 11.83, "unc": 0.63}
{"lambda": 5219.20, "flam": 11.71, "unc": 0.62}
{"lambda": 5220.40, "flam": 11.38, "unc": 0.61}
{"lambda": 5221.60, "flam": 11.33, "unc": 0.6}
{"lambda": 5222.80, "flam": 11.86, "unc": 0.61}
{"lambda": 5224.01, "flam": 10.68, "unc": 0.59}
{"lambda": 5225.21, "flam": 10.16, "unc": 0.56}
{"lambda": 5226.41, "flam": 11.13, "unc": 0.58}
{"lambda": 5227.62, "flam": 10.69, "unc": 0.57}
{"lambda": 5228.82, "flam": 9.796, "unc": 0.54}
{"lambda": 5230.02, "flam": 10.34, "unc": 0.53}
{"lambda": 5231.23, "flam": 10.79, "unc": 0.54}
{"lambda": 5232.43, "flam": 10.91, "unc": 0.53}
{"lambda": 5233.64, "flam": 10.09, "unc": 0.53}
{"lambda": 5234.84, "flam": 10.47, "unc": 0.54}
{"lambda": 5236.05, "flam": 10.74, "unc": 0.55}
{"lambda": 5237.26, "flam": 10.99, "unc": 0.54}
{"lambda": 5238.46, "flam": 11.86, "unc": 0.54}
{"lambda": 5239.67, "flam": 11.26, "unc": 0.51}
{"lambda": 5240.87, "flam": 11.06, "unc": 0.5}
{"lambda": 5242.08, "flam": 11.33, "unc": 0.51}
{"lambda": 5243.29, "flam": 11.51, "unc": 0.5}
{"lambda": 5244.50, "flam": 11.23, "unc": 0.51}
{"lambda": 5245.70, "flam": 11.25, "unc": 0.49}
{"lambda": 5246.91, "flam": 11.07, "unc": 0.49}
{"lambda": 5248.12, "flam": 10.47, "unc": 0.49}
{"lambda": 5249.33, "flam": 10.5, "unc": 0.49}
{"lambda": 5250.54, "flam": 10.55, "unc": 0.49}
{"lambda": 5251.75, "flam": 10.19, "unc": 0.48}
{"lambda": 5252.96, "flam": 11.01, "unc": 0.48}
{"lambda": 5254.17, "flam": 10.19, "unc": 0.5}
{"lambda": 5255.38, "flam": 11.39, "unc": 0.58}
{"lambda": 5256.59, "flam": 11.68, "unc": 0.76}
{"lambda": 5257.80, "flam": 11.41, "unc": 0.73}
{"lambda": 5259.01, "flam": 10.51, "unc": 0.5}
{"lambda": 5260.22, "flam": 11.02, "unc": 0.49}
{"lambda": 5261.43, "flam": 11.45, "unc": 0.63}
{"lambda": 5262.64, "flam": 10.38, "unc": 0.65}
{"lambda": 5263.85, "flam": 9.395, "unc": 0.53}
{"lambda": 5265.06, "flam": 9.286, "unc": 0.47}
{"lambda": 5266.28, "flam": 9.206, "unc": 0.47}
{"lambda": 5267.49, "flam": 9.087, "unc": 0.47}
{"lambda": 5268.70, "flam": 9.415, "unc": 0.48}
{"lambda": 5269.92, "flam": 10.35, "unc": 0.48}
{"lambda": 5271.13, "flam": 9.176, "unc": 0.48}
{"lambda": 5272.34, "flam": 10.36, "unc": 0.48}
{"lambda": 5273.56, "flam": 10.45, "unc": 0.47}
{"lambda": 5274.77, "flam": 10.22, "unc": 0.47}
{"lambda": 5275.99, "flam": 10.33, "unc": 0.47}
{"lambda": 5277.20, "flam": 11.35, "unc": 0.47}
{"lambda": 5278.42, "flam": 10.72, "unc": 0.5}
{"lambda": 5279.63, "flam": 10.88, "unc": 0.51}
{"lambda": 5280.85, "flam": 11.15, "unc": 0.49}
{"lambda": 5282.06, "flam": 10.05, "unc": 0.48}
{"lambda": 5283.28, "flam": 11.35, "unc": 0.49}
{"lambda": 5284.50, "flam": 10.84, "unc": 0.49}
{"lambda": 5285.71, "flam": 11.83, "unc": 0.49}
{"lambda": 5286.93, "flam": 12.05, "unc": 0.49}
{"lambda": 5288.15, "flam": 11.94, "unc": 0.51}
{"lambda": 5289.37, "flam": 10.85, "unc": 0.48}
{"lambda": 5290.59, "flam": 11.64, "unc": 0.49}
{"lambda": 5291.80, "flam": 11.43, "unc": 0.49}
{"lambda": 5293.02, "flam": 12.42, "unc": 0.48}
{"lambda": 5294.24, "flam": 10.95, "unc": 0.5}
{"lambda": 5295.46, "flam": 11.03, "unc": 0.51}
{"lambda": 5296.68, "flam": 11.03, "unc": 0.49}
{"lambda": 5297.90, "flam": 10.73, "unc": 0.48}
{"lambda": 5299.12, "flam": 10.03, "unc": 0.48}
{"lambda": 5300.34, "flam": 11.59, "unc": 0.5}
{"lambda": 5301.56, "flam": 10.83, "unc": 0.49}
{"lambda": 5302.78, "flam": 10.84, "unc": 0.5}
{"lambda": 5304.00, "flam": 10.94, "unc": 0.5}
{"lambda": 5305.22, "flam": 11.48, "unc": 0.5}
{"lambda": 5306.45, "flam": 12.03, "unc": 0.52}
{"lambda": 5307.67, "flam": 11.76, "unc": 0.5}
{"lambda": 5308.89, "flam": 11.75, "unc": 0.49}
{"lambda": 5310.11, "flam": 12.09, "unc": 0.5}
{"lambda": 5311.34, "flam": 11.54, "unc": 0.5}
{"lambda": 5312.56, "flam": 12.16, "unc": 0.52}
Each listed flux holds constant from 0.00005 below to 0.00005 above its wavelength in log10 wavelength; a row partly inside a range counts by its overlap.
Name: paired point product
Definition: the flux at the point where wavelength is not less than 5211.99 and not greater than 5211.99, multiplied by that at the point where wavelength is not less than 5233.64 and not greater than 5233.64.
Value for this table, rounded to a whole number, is 108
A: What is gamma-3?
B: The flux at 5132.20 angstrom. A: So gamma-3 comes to 10.5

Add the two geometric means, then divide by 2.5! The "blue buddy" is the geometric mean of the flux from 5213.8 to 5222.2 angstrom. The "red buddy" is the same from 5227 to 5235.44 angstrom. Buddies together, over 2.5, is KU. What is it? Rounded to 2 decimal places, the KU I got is 8.56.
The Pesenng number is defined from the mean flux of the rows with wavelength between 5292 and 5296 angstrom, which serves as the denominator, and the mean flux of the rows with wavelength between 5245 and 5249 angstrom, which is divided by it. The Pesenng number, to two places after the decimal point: 0.95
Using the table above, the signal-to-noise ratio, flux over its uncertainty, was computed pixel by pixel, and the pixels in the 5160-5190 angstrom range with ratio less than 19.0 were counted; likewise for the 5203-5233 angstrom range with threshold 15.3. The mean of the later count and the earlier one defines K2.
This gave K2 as 14.5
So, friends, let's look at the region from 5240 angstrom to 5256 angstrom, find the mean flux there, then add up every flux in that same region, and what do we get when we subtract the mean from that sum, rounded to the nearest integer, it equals 131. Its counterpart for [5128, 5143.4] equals 124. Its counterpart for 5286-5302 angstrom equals 135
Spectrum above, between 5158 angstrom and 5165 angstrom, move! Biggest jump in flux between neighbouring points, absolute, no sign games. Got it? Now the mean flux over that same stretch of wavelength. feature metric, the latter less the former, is 9.3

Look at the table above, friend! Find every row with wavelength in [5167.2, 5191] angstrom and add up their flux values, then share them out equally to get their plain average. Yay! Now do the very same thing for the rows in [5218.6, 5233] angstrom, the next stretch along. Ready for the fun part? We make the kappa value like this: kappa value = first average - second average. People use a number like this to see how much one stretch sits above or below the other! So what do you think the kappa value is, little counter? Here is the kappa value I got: -1.2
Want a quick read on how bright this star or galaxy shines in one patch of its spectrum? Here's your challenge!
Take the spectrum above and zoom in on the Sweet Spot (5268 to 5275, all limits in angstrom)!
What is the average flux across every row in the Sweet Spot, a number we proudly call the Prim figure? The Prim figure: 10.0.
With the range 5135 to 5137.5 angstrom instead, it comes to 10.3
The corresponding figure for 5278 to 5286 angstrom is 11.0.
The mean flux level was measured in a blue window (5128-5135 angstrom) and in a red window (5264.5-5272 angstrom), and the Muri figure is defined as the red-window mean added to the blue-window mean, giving 19.6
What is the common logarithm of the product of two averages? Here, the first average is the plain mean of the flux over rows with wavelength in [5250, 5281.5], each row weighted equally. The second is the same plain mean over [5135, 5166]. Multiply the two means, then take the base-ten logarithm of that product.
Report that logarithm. 2.03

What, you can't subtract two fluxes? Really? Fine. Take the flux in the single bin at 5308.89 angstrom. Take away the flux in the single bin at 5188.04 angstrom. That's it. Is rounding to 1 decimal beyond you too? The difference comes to 2.1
